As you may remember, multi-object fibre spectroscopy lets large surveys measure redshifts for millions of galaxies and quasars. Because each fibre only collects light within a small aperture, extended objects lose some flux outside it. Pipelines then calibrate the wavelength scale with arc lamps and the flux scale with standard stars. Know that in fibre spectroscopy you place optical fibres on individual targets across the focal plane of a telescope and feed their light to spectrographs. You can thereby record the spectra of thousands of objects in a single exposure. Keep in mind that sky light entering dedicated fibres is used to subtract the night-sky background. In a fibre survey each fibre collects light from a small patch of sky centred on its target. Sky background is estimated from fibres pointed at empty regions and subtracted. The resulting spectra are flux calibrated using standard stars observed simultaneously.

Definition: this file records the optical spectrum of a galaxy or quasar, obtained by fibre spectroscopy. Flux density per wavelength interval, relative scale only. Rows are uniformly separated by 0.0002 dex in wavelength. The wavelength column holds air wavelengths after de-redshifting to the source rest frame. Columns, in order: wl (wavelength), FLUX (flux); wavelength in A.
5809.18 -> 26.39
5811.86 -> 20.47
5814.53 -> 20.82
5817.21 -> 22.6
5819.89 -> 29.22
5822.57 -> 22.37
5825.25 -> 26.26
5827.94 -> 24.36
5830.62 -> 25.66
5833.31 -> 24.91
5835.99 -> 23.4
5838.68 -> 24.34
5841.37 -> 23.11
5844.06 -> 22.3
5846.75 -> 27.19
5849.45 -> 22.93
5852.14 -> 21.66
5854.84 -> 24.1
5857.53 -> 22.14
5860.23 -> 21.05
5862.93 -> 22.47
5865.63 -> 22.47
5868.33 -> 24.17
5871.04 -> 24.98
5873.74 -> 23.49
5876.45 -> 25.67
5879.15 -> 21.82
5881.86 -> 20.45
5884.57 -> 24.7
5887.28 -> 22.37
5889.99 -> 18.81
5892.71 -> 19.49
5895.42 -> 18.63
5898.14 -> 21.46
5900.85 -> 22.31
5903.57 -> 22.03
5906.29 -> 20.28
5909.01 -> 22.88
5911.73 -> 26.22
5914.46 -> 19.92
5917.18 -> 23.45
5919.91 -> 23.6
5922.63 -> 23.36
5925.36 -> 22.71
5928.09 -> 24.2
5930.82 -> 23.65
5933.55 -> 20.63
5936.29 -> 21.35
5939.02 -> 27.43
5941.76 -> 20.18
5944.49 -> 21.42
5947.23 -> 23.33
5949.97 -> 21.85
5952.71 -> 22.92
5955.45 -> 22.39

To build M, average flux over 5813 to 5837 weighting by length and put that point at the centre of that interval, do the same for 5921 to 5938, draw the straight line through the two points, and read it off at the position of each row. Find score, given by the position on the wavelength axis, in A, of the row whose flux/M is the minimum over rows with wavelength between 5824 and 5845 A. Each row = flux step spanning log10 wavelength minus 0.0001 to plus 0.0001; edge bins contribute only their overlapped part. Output 5844.06 A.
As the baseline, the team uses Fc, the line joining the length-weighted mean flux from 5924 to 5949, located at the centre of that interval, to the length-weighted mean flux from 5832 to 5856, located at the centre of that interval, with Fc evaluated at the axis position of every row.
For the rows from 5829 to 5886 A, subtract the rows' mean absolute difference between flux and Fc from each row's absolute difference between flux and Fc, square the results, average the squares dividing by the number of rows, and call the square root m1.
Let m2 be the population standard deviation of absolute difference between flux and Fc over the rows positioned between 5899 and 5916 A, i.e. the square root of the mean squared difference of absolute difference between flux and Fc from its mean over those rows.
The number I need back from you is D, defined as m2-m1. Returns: 0.35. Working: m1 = 0.9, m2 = 1.20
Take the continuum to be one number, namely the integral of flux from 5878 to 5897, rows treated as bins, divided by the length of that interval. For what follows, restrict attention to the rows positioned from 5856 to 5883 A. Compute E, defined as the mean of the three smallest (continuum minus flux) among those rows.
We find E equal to -4.1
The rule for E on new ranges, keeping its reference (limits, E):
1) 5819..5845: -6.2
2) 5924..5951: -4.2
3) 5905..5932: -3.8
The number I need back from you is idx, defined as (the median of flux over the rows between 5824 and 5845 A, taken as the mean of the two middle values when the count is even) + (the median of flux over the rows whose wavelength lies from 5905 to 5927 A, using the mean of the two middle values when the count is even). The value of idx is 47.5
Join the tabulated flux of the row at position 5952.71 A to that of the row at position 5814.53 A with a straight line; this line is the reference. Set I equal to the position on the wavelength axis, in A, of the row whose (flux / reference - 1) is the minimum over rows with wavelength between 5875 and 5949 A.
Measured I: 5895.42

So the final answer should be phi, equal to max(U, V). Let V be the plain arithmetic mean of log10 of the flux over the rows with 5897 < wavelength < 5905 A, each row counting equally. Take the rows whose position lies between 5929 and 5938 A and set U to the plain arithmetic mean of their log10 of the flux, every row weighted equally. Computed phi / 1.34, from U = 1.34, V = 1.34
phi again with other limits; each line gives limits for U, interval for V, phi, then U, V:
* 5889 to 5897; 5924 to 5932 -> 1.37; 1.28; 1.37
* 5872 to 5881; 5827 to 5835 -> 1.40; 1.37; 1.40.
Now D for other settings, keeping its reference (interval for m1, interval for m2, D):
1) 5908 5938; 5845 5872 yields -0.16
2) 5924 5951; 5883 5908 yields 0.21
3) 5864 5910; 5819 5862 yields -0.10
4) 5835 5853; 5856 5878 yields -0.25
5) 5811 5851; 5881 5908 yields 0.00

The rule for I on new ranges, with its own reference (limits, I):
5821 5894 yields 5889.99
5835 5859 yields 5852.14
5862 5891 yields 5889.99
